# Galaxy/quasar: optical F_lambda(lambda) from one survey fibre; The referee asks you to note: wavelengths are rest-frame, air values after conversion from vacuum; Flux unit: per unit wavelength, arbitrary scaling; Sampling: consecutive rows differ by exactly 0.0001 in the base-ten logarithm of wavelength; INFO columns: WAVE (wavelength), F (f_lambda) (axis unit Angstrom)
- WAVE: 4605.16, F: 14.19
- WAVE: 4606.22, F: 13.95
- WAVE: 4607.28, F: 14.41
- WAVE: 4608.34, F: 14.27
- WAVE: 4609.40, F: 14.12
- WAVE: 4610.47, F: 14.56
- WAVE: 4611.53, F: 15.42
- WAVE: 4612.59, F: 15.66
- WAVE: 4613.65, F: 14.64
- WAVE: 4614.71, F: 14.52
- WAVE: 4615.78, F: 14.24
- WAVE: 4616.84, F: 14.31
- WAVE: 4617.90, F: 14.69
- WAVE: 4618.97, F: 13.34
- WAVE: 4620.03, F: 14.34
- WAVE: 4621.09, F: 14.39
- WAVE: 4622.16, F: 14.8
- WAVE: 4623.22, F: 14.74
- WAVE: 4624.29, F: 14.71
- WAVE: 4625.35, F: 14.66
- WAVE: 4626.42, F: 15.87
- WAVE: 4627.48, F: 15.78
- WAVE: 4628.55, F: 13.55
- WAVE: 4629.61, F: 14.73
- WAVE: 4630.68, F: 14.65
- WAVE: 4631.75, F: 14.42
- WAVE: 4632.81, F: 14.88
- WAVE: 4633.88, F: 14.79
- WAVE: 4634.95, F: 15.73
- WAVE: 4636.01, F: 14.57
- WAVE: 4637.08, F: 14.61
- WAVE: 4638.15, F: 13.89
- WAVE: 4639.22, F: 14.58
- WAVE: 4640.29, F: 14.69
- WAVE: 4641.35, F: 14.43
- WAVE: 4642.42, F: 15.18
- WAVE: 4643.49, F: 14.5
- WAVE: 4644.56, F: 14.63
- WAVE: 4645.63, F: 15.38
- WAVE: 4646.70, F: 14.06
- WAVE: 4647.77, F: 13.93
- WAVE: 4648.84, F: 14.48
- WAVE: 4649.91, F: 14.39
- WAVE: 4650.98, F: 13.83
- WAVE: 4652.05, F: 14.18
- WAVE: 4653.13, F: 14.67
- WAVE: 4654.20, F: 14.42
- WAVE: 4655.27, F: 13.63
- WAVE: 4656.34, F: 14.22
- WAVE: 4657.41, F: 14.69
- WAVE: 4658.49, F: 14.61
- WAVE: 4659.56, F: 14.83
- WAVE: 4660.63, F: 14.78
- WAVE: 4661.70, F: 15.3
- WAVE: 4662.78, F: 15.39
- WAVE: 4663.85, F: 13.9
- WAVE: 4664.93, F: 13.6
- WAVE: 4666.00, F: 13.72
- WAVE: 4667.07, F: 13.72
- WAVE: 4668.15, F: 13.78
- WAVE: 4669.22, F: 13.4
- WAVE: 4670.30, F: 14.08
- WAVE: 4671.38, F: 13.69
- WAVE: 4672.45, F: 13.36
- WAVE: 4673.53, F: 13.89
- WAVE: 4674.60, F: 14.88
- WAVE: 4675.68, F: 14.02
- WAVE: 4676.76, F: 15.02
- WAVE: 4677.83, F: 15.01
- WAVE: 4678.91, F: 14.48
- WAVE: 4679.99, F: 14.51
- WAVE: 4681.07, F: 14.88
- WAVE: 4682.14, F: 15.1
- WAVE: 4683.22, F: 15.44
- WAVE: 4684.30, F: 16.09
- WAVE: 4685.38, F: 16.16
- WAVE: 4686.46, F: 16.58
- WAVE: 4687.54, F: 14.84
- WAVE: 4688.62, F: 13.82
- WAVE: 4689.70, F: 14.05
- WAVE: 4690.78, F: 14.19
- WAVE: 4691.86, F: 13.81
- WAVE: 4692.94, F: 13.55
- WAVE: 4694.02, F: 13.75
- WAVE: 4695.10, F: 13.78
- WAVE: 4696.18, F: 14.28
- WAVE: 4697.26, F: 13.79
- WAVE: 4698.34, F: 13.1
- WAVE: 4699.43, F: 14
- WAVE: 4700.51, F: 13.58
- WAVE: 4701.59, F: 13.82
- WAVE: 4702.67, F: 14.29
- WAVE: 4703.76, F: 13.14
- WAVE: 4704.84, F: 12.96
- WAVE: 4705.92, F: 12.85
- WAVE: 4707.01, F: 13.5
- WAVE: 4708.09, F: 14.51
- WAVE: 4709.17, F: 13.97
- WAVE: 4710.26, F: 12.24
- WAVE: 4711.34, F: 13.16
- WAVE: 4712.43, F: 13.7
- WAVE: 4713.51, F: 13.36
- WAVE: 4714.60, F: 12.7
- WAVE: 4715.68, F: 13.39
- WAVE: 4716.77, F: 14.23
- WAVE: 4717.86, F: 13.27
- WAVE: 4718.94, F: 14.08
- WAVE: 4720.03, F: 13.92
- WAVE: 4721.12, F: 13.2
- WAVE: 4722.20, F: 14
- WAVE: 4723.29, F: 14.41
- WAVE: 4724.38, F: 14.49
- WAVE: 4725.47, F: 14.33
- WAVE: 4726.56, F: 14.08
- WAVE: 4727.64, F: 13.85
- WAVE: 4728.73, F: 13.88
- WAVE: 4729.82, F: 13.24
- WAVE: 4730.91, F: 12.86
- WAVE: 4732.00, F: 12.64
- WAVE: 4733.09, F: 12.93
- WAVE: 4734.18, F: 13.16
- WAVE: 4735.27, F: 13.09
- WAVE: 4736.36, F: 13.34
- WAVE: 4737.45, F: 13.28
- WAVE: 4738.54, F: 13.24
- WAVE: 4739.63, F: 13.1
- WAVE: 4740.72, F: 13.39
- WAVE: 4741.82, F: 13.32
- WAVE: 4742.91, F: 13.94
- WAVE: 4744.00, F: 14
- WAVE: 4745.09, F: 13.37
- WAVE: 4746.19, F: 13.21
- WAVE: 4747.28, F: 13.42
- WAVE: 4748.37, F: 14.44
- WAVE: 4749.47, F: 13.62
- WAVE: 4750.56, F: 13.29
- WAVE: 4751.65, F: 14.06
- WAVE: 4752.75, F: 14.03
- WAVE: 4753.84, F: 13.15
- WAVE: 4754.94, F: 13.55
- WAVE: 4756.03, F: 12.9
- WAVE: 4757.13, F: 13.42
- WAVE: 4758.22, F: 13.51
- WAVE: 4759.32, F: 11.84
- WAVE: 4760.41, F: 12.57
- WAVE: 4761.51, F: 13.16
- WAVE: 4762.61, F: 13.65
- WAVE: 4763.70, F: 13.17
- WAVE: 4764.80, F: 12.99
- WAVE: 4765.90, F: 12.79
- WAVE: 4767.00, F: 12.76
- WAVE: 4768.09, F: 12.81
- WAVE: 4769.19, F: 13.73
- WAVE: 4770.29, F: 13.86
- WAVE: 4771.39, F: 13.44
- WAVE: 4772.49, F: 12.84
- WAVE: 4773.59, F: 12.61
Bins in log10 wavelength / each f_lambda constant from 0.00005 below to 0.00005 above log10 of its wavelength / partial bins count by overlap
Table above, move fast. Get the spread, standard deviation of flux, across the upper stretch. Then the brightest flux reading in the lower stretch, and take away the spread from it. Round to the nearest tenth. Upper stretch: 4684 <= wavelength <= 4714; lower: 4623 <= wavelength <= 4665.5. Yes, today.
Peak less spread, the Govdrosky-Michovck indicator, 14.9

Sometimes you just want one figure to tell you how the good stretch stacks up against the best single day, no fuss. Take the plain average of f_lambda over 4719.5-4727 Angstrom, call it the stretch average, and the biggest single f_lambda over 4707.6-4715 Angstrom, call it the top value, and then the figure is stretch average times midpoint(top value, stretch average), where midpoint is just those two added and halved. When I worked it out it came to 201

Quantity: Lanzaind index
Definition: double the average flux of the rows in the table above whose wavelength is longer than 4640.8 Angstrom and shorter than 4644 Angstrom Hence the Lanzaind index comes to 29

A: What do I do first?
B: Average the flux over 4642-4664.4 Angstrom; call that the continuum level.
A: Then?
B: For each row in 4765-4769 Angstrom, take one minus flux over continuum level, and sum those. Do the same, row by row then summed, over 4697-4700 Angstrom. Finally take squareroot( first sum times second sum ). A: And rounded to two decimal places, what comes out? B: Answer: 0.26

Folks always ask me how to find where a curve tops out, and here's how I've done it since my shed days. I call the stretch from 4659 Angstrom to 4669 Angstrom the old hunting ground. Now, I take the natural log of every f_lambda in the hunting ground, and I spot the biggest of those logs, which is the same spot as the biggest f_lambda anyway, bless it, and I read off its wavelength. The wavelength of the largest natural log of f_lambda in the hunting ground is 4662.78 Angstrom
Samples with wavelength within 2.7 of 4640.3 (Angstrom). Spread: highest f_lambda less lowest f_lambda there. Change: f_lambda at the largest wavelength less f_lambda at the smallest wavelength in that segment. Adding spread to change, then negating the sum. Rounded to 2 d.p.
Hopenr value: -2.58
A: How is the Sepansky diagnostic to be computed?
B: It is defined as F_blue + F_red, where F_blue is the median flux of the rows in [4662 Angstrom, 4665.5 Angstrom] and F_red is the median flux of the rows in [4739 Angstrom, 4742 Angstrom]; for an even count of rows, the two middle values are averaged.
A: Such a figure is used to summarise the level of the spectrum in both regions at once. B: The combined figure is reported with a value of 27.2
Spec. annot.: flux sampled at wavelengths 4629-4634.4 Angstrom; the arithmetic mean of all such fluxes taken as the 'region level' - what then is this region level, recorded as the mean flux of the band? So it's 14.7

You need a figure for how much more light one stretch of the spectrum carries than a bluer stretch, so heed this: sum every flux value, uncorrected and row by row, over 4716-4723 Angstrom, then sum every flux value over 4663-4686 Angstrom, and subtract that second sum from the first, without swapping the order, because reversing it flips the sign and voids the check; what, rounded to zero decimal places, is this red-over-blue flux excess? -220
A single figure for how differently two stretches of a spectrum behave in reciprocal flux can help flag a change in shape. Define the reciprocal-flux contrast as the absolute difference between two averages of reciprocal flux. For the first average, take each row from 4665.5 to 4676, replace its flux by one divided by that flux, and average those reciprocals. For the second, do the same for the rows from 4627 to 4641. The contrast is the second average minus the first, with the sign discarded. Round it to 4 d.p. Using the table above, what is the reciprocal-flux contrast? 0.0040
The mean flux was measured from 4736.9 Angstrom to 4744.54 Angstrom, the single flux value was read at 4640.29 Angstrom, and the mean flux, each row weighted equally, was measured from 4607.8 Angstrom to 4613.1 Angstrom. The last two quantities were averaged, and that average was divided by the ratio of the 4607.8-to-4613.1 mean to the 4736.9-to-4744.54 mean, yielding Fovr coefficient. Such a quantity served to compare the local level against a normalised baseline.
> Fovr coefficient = 13.4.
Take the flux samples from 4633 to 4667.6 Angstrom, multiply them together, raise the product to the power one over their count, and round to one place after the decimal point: 14.5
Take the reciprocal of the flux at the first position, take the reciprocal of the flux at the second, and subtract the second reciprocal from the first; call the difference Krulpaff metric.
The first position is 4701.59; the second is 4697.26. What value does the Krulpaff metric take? 0.000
